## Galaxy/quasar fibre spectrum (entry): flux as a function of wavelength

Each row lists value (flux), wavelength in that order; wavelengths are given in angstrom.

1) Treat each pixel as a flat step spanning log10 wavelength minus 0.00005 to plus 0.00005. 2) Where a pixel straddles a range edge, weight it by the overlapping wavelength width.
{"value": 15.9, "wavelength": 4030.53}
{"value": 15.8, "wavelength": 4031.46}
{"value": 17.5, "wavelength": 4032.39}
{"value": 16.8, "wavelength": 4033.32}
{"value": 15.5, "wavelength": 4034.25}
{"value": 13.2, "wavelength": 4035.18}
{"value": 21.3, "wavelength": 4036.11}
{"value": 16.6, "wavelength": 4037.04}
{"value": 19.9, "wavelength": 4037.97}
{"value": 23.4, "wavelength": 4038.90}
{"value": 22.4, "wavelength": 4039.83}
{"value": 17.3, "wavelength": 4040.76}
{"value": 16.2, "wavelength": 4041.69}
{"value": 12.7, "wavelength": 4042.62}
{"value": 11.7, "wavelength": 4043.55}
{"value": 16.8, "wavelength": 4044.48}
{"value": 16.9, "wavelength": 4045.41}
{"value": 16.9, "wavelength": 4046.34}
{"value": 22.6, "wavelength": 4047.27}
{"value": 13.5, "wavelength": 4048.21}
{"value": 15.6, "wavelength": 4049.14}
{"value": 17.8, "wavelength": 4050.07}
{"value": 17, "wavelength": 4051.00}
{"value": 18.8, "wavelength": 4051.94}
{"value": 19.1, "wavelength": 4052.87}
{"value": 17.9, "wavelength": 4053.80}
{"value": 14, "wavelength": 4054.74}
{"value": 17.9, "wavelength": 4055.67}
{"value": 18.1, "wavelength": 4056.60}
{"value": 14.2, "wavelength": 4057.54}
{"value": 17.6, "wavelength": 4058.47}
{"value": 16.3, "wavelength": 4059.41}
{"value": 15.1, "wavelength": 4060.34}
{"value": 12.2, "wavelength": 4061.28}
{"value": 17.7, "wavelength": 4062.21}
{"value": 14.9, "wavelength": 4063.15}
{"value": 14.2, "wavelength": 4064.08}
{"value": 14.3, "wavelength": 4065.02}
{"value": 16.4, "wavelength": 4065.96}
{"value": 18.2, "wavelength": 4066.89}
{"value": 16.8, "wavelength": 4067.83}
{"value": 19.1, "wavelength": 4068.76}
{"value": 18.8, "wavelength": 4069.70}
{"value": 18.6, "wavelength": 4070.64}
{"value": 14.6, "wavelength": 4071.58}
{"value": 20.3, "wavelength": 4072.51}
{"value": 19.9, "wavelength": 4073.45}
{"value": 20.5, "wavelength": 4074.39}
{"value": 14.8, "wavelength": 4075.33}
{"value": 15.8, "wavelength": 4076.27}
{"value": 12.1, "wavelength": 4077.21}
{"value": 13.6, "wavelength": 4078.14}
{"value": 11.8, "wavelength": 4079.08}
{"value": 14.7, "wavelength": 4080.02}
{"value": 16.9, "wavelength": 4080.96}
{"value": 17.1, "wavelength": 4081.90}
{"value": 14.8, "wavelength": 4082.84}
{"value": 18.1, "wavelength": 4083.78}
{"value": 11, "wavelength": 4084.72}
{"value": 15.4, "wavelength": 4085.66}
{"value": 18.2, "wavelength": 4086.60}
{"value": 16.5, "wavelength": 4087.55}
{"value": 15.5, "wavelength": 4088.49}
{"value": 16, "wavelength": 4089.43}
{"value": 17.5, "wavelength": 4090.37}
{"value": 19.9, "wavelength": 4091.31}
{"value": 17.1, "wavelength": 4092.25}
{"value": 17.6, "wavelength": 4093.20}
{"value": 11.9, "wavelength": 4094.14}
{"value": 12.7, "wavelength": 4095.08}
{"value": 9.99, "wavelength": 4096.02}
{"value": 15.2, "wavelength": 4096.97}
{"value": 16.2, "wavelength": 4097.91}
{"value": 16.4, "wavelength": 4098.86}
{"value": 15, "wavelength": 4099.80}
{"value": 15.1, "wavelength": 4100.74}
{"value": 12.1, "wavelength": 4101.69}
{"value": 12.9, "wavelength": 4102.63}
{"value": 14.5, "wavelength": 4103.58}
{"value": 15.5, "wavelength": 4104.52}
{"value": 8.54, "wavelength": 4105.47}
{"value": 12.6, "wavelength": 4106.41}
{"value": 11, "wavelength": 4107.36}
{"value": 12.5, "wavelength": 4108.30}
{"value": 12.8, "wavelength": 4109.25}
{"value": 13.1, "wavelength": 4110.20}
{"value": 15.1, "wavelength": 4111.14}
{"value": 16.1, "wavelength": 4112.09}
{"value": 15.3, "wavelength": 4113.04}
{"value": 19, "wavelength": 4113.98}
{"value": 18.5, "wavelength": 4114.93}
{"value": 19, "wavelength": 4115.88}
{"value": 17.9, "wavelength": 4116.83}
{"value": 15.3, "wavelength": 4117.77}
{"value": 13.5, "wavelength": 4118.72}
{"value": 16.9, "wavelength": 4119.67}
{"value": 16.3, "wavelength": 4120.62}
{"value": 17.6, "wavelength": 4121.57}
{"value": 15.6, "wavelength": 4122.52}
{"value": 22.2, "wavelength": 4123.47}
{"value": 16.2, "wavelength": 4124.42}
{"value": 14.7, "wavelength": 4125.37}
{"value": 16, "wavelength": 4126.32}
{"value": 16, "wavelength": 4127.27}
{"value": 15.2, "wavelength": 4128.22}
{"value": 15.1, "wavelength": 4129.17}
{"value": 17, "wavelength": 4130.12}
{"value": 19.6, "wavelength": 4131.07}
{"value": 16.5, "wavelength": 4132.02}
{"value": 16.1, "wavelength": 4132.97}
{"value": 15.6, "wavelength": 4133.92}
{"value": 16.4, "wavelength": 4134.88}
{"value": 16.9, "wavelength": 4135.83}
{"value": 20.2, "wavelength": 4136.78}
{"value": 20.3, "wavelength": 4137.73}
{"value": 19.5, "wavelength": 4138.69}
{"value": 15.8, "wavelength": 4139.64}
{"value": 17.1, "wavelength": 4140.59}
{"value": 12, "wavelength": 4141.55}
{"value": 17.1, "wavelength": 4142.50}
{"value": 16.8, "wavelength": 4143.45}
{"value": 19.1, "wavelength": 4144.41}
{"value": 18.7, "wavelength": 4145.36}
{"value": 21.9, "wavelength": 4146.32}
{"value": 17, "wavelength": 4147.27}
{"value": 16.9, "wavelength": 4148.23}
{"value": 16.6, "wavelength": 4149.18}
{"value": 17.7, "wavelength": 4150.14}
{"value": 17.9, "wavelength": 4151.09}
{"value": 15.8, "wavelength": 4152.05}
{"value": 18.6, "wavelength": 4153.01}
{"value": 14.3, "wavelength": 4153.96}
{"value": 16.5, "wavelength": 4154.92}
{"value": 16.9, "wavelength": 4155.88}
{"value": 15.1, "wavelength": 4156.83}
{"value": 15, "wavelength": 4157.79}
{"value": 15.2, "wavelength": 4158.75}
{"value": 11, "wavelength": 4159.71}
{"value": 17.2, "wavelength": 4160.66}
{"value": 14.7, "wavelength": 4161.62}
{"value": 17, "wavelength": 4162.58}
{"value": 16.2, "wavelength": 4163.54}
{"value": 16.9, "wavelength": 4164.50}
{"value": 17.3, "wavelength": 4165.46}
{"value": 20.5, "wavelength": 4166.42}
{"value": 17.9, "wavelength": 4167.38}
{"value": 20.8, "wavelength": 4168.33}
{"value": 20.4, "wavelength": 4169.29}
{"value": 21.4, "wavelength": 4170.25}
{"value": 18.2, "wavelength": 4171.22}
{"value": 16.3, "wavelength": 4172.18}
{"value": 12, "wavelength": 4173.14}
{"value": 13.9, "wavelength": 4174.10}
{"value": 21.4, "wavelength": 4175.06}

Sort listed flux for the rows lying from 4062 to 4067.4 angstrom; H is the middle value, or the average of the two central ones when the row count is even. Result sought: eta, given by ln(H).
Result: 2.75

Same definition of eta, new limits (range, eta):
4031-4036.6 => 2.79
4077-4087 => 2.69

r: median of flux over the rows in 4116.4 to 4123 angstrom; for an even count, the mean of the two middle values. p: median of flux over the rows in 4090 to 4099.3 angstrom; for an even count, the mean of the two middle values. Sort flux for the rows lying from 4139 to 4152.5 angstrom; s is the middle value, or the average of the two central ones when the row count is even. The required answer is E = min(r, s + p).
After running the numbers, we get 16.30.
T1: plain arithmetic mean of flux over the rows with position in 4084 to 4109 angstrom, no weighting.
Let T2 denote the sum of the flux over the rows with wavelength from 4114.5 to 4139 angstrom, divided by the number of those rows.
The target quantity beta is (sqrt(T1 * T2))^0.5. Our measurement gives 3.97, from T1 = 14.5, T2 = 17.08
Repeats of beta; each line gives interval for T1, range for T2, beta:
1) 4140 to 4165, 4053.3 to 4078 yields 4.07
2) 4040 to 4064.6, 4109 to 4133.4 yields 4.04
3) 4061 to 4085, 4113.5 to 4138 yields 4.07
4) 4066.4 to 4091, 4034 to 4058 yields 4.10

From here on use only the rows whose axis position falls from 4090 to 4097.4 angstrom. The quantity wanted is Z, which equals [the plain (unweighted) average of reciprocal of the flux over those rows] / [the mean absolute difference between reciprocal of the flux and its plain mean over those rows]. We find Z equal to 4.9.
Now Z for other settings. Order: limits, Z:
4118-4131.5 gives 12.2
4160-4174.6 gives 8.5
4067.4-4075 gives 11.4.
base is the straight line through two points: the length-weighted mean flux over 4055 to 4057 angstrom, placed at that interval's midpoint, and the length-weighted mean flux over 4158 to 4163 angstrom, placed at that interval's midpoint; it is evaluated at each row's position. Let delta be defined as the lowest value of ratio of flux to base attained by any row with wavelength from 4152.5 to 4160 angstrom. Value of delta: 0.733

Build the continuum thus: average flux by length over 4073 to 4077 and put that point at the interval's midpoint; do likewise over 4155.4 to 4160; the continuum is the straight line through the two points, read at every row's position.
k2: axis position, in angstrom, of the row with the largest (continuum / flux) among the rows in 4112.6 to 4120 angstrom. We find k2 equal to 4118.72 angstrom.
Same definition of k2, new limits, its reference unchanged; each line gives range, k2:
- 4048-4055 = 4048.21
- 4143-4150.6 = 4149.18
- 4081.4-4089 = 4084.72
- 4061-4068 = 4061.28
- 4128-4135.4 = 4129.17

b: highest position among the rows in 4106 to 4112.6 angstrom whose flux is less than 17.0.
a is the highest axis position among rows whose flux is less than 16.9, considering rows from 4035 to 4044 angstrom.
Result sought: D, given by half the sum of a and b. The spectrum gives 4077.8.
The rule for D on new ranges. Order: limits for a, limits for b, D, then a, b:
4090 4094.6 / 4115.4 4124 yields 4108.3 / 4094.14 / 4122.52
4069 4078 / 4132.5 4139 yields 4106.5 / 4077.21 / 4135.83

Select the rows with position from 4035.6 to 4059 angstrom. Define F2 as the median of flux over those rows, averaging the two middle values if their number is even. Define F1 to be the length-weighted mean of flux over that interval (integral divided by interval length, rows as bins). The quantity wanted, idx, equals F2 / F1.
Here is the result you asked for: 0.99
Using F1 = 17.4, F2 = 17.3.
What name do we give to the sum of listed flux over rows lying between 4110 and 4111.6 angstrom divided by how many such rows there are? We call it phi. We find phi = 14.1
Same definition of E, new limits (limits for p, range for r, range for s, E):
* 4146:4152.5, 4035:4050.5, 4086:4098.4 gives 16.90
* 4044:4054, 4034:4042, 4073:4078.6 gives 17.30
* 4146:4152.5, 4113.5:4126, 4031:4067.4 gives 16.90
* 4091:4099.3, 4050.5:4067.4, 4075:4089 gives 16.70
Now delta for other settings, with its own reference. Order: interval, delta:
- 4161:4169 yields 0.982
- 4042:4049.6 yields 0.651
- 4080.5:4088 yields 0.650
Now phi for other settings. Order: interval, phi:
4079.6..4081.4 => 15.8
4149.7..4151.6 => 17.8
